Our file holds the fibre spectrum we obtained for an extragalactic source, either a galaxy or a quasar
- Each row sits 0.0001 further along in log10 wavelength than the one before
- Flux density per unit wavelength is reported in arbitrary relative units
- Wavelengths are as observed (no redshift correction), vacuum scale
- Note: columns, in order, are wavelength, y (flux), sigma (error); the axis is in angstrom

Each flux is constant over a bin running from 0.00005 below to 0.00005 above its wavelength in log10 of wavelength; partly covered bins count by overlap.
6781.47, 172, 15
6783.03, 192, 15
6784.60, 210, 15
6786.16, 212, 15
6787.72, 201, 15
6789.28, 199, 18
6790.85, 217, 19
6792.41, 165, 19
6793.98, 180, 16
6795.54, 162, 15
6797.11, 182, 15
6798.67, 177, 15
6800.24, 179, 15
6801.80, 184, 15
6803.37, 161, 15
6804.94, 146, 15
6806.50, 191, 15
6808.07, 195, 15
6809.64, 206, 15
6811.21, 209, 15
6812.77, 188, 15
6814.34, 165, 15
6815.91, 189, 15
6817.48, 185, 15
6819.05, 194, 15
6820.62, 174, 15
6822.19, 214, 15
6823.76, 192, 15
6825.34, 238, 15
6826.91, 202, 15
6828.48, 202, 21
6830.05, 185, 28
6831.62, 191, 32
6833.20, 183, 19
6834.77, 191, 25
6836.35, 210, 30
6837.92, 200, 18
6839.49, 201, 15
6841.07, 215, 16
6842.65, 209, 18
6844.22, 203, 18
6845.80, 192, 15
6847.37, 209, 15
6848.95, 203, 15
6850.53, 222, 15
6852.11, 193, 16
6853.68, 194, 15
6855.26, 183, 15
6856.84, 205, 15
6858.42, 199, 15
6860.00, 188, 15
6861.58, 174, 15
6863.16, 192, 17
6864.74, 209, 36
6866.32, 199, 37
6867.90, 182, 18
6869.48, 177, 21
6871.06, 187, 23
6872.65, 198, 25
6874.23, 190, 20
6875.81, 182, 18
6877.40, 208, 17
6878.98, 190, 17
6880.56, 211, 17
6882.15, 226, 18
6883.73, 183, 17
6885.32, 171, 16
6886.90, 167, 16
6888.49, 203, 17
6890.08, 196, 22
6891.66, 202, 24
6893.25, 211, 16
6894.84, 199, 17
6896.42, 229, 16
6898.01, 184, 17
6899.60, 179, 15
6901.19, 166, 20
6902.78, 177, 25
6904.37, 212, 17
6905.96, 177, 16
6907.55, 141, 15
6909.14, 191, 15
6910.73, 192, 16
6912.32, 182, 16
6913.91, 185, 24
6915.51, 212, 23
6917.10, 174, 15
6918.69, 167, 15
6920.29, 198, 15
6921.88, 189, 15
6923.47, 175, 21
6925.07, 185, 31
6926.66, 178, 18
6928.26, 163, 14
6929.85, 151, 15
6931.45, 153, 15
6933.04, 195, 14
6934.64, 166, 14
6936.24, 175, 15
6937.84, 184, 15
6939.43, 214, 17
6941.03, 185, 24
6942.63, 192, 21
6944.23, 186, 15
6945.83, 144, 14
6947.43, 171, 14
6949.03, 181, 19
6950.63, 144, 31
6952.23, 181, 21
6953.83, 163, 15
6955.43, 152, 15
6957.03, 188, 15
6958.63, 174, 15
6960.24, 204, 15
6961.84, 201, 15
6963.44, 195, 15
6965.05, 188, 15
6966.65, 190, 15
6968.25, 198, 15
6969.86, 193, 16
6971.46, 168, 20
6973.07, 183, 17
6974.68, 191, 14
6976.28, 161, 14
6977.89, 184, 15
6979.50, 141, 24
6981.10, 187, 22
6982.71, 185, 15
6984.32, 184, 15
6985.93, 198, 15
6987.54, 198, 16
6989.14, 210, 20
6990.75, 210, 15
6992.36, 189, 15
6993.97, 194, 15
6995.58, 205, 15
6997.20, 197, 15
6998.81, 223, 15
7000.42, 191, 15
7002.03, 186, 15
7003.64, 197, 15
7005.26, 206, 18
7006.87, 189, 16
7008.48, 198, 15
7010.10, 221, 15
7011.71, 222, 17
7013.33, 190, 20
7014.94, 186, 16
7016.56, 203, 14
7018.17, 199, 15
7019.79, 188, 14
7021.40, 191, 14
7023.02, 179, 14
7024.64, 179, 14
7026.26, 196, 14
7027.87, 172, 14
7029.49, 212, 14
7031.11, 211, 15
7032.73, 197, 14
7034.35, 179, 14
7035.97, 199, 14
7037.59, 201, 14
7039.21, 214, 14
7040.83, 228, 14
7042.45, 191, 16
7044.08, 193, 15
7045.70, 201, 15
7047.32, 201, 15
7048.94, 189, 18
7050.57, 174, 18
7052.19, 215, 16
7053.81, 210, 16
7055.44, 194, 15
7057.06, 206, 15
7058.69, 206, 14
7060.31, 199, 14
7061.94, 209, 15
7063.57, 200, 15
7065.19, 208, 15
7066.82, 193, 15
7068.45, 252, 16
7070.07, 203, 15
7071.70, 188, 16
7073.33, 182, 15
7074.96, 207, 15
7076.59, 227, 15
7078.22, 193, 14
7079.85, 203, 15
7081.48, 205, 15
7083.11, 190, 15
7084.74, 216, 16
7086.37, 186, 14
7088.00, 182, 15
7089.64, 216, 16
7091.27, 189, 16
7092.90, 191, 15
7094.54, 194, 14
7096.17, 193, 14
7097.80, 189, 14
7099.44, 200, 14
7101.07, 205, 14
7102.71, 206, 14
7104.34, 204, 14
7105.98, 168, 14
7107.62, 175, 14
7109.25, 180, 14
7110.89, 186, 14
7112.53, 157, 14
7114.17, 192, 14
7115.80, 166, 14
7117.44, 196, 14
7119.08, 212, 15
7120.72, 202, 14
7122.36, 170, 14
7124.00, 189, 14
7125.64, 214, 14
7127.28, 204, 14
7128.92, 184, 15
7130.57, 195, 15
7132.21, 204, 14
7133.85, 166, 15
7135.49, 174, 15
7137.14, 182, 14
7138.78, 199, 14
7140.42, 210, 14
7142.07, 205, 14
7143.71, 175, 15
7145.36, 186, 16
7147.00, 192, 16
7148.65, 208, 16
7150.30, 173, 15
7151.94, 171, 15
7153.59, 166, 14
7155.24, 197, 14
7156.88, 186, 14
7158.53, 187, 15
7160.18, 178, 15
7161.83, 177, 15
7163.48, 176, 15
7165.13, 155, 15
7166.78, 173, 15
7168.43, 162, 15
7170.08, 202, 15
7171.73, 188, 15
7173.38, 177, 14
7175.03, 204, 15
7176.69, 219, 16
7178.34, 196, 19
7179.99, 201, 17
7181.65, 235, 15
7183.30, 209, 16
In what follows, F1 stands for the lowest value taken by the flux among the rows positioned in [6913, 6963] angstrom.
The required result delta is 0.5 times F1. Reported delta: 72.0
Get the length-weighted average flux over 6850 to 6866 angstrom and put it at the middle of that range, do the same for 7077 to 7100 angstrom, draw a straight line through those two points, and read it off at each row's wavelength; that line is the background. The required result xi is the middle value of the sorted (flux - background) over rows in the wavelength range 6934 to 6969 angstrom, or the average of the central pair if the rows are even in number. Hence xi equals -11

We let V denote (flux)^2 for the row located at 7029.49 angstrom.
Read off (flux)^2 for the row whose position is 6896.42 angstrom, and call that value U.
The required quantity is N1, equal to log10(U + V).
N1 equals 4.99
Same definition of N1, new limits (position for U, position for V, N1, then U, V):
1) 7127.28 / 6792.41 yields 4.84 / 41616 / 27225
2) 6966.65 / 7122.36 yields 4.81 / 36100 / 28900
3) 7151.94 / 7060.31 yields 4.84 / 29241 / 39601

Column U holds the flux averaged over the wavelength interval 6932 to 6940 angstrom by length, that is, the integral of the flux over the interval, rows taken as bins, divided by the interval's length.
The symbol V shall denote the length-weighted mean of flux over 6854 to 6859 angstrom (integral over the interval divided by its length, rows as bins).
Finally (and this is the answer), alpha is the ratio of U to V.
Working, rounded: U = 185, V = 195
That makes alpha 0.95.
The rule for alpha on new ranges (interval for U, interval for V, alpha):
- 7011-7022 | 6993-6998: 0.99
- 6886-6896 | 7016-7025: 1.04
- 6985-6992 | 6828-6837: 1.05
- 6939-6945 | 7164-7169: 1.18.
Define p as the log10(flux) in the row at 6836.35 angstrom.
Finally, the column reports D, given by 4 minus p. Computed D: 1.68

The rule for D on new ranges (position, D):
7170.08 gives 1.69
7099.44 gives 1.70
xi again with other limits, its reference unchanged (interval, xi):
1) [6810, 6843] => -1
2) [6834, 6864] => 5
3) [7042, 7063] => 4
